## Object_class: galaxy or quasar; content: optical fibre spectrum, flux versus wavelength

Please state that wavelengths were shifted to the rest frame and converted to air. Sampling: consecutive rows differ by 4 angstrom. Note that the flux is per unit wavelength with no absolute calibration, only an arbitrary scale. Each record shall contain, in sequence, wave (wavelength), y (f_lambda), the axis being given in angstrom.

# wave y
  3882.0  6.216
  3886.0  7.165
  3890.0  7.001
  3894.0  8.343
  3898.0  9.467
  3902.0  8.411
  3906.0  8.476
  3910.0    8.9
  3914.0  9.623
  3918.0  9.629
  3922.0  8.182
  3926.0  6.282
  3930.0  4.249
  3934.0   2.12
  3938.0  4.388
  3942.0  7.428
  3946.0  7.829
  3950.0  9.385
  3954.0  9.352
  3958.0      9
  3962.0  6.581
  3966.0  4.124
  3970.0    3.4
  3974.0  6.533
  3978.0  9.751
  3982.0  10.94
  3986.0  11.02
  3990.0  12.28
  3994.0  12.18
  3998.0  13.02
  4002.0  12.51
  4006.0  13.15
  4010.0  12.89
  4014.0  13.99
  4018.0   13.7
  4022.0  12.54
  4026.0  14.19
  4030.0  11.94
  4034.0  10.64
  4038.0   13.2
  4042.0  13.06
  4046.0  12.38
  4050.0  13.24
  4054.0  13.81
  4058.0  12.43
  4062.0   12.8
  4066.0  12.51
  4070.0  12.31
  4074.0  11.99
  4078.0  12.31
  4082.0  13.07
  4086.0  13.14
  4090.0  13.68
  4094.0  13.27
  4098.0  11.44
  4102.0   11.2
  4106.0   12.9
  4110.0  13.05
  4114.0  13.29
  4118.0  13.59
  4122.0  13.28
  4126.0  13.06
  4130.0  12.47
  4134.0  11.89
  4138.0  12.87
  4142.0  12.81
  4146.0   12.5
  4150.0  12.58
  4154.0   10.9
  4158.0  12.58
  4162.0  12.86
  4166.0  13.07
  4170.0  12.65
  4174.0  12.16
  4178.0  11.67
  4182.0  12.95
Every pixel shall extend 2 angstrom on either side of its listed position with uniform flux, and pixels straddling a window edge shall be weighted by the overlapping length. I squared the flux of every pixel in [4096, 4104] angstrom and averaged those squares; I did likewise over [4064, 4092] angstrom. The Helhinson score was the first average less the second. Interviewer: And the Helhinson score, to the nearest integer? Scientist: -34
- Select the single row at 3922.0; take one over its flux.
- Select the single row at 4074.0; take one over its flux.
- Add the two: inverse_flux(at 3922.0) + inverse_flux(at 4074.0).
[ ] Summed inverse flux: 0.206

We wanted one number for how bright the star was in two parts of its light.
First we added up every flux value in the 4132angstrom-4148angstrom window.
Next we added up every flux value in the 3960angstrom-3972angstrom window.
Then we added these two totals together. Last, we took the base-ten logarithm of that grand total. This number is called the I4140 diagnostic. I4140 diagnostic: 1.81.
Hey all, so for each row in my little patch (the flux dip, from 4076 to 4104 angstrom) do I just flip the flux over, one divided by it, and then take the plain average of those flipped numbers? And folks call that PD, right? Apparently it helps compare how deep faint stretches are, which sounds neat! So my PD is 0.08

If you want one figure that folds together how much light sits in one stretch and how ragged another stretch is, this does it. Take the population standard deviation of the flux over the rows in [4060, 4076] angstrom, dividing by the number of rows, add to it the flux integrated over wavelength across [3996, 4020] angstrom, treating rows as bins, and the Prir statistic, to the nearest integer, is 317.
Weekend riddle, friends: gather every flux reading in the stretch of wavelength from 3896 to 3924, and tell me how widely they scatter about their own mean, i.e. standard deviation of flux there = 0.6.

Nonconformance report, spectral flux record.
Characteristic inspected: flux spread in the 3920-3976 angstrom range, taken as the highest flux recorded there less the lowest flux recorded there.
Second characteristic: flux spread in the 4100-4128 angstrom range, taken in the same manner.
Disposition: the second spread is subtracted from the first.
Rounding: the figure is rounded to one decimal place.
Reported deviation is 4.9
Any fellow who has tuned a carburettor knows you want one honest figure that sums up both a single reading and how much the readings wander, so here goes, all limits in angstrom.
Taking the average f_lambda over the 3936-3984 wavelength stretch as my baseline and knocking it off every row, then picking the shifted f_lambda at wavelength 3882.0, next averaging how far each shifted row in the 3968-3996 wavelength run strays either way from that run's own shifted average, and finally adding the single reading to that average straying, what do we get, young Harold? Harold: 1.4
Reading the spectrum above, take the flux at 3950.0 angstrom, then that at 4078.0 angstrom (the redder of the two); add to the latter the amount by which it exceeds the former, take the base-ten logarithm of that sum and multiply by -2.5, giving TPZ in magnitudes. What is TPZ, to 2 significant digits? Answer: -3.0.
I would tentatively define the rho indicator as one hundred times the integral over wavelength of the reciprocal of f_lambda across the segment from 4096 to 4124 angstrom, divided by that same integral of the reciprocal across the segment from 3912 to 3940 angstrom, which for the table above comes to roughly 39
